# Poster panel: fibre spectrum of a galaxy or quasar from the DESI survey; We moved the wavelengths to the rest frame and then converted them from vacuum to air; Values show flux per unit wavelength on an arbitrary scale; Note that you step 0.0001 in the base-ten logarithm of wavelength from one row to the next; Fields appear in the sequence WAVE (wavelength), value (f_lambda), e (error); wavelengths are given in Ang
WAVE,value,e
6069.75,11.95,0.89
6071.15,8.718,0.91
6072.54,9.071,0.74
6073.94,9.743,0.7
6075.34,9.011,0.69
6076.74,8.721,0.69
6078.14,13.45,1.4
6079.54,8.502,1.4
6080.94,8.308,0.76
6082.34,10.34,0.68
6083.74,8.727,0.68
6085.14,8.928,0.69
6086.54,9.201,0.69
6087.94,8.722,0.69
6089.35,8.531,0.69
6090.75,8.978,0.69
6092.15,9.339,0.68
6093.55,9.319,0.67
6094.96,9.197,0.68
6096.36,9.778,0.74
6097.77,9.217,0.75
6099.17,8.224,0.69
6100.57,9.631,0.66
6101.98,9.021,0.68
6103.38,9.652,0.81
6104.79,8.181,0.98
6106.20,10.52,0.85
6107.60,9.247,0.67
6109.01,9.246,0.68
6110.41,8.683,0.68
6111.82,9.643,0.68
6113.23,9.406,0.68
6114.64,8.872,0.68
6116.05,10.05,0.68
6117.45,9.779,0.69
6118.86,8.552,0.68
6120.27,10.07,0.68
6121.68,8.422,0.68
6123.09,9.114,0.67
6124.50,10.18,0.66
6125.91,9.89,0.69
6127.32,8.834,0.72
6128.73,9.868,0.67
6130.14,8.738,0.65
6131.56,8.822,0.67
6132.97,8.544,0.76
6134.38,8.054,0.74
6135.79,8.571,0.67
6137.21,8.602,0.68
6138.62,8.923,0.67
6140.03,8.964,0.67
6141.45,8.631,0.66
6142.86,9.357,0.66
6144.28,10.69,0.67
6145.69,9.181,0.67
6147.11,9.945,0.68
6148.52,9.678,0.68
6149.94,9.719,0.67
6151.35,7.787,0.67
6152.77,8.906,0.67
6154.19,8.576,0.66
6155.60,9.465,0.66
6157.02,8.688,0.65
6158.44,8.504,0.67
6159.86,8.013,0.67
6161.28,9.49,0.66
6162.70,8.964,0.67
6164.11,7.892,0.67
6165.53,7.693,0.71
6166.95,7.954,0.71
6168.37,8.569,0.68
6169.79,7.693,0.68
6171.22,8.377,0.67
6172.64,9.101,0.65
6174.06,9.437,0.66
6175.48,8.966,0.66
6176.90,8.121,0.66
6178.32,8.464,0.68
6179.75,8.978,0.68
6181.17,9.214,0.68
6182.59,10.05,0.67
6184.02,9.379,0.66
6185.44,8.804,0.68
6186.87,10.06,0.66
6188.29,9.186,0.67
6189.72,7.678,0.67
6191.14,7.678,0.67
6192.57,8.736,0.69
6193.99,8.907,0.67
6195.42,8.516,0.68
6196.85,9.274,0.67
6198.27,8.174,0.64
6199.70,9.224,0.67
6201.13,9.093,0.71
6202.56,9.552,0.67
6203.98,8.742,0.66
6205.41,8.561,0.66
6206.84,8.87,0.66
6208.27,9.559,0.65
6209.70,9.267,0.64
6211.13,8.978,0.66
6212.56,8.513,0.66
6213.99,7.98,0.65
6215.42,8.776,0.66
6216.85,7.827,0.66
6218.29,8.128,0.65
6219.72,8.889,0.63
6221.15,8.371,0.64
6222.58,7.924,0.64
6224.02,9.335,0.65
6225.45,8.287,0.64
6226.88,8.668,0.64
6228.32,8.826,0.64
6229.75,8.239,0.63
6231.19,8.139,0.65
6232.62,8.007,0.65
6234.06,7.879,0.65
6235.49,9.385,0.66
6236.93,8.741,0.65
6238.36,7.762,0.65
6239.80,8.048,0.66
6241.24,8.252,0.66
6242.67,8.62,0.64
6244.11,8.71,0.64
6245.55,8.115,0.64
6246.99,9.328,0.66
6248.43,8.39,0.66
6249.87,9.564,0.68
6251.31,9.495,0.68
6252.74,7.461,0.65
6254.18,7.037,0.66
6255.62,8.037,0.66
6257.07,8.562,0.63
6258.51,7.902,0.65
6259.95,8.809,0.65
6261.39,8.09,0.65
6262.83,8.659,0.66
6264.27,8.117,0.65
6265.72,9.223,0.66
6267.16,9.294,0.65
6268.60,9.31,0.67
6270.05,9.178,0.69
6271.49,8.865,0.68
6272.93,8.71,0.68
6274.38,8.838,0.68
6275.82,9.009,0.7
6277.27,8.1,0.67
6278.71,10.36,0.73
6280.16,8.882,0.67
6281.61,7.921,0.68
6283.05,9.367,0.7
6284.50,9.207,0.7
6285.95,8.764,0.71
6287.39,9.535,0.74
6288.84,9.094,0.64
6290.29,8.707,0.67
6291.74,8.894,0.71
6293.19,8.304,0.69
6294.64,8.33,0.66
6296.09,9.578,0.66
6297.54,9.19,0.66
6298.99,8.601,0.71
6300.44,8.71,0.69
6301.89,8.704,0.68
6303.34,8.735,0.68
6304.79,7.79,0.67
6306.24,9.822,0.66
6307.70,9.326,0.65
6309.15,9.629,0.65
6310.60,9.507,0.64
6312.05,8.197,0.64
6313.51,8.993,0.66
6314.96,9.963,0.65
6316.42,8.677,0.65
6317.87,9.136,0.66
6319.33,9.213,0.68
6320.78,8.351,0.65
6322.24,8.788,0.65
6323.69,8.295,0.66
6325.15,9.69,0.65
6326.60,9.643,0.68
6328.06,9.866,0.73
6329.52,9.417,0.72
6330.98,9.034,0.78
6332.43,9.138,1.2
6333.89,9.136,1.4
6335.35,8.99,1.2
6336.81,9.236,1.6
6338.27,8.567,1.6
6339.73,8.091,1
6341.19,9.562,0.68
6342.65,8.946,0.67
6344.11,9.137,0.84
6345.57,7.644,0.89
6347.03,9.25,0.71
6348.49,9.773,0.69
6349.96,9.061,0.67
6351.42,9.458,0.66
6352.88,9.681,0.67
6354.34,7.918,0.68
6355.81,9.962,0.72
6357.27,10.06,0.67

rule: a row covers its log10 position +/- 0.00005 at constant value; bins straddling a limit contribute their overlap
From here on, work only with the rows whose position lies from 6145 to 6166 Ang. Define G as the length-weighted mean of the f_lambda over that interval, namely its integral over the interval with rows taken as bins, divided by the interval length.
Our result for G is 8.85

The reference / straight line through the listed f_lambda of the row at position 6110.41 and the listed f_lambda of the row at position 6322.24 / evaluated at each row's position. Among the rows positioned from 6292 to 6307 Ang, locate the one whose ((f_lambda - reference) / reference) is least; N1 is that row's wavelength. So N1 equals 6304.79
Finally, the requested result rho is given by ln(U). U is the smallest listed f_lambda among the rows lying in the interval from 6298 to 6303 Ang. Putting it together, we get 2.15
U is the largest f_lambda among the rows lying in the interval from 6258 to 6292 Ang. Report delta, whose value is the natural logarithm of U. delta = 2.34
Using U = 10.36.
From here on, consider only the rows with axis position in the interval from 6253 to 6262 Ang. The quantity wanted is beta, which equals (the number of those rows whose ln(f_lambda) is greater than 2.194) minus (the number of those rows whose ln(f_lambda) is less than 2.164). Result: -5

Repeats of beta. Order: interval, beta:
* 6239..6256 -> -5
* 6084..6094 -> 3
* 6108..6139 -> 3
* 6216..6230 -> -6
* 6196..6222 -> 0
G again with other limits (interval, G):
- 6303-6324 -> 8.98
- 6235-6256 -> 8.46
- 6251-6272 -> 8.52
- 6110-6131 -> 9.34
